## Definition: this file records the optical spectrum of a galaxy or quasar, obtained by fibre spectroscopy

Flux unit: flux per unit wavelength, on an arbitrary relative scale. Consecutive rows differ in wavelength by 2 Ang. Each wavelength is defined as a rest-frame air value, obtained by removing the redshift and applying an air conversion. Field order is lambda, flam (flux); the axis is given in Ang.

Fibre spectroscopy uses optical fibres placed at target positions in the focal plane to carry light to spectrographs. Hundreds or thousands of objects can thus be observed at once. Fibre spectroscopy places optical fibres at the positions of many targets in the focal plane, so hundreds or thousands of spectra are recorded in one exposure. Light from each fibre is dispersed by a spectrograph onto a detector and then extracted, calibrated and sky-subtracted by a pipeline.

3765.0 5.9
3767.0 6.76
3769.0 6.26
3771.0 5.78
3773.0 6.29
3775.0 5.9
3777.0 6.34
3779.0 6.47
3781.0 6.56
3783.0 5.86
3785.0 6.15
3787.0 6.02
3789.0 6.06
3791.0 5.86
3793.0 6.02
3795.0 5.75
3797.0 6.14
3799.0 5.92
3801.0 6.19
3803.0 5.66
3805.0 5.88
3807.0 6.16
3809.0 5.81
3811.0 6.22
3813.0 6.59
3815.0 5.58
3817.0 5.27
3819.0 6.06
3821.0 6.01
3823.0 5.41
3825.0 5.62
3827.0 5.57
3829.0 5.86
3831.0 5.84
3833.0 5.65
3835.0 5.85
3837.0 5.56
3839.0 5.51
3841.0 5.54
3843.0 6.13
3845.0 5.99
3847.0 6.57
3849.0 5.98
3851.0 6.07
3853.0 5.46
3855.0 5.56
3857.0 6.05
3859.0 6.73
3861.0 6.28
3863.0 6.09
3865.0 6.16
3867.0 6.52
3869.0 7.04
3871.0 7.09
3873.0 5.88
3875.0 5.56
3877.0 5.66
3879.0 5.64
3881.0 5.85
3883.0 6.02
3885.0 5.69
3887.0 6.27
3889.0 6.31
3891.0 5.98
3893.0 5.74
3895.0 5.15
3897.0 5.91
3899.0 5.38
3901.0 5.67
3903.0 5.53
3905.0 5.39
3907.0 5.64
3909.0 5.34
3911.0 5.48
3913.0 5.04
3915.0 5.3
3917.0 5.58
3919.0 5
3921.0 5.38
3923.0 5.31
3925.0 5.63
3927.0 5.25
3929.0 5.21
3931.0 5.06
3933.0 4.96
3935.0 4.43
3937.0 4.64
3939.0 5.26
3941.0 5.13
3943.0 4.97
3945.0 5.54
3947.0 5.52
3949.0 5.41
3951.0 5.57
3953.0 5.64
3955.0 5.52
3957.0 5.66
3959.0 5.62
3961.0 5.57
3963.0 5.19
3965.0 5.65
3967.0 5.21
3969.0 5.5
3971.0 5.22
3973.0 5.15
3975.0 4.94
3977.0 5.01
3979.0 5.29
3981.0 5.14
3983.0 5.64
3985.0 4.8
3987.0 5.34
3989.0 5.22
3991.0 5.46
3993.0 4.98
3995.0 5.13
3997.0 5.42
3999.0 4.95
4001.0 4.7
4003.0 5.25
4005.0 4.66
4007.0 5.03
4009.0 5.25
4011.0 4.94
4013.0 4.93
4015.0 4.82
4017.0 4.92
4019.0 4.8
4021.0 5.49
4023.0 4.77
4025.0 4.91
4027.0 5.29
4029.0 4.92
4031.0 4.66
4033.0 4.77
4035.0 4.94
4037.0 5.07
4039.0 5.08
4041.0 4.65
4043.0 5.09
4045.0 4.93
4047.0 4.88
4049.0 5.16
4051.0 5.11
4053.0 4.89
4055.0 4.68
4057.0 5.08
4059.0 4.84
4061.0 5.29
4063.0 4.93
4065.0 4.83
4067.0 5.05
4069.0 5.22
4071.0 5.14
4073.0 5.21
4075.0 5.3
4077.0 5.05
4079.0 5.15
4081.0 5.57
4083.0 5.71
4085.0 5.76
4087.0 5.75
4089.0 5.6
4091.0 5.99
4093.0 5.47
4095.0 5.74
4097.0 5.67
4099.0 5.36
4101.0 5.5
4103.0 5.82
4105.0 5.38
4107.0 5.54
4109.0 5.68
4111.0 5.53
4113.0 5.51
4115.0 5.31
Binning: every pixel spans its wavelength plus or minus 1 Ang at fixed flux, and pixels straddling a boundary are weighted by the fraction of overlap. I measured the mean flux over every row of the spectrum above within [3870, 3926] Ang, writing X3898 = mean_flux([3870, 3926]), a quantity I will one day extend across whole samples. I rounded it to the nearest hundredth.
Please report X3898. 5.66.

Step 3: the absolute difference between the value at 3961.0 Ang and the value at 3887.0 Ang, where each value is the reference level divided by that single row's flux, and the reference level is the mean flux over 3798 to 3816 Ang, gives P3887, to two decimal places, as 0.12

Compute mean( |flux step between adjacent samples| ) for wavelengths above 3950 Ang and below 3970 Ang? 0.22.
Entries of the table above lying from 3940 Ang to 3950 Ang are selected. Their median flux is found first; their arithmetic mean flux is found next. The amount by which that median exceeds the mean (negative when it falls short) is 0.10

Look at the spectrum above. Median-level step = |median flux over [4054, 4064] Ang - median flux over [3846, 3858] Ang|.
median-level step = 1.1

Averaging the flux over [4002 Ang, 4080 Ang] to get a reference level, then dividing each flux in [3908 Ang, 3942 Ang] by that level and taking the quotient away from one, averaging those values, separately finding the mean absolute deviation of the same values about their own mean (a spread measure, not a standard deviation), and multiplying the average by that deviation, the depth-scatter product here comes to -0.002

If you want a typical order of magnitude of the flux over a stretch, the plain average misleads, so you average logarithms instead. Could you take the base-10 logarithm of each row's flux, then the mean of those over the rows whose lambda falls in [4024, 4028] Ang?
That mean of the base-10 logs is 0.707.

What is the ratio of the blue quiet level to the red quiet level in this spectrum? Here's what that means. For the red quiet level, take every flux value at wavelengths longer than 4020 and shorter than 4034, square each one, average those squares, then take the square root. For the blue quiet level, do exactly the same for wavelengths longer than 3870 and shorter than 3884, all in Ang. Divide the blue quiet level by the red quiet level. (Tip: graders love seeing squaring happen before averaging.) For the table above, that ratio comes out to 1.20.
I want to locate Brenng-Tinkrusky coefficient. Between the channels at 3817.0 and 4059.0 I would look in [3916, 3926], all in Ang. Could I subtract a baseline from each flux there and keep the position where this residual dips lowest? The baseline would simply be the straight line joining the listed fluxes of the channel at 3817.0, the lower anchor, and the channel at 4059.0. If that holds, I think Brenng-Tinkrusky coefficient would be 3919.0 Ang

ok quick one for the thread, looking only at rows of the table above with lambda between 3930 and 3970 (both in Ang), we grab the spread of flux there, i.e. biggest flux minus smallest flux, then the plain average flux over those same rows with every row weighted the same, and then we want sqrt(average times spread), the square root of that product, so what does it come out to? 2.6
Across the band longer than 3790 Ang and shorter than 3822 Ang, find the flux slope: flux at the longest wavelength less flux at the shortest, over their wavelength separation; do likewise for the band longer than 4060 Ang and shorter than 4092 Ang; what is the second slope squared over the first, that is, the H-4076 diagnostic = 0.11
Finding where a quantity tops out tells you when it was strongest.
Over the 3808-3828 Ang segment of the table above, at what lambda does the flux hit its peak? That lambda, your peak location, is 3813.0 Ang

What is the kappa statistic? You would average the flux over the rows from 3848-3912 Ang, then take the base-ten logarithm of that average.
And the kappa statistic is 0.772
